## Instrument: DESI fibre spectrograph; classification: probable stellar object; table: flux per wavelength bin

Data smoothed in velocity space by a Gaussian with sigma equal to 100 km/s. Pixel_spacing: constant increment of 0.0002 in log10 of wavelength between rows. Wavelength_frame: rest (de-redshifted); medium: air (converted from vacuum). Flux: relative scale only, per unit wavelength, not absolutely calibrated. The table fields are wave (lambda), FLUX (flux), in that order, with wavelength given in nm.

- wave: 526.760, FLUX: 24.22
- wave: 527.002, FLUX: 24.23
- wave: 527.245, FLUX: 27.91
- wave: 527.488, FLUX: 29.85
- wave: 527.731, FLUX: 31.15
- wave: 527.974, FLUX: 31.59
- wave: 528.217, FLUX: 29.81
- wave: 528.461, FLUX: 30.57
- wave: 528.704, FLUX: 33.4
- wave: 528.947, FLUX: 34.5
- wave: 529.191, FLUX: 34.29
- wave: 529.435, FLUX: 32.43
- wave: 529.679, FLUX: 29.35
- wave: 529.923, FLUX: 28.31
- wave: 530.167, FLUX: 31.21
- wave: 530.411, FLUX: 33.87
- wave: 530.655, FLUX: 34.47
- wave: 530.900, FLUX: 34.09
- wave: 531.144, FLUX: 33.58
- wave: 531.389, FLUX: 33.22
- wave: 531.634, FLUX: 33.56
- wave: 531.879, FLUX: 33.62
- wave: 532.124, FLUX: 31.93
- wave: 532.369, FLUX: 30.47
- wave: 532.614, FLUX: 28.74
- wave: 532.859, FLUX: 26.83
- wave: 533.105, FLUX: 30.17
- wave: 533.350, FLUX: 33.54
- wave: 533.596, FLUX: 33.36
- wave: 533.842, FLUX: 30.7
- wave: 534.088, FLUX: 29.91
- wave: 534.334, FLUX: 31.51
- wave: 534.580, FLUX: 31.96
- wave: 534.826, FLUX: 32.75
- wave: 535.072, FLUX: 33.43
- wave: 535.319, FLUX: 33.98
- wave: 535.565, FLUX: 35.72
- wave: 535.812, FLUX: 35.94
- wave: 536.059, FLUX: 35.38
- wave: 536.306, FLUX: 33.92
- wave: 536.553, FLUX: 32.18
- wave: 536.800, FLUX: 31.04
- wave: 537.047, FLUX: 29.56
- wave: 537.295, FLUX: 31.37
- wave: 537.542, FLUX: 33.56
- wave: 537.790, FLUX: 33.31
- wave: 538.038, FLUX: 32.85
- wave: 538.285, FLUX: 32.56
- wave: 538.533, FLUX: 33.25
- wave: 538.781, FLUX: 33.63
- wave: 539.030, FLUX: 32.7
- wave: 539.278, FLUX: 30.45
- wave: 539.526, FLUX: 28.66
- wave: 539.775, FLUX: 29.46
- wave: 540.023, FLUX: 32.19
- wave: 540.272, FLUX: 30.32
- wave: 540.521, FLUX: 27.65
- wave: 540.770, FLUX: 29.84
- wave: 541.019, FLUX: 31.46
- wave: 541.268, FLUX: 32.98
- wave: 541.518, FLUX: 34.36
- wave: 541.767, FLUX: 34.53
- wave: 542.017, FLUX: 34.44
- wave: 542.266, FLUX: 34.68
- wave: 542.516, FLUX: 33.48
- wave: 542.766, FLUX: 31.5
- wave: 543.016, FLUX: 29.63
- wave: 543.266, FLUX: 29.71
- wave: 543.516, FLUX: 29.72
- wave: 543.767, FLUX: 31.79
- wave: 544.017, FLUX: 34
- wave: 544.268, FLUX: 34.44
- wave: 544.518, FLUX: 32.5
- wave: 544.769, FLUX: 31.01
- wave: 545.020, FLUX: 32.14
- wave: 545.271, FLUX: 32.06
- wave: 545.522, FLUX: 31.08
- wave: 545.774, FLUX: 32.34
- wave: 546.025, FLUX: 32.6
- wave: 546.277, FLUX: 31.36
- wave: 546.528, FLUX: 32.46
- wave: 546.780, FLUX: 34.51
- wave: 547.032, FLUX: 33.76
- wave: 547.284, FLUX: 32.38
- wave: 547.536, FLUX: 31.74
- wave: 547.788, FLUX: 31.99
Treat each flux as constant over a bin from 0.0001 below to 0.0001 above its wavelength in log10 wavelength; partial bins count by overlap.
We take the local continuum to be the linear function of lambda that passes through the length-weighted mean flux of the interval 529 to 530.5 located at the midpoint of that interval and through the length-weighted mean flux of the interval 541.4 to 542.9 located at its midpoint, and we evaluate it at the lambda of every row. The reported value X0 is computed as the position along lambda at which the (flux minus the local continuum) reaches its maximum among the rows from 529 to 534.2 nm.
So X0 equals 529.191 nm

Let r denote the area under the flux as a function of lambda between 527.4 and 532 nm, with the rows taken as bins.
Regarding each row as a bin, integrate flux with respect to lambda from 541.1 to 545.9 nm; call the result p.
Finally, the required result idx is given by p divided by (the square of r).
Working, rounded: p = 156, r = 148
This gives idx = 0.0071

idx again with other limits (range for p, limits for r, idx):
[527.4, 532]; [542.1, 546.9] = 0.0062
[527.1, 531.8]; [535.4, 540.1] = 0.0064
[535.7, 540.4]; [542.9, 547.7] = 0.0064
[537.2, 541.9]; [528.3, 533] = 0.0066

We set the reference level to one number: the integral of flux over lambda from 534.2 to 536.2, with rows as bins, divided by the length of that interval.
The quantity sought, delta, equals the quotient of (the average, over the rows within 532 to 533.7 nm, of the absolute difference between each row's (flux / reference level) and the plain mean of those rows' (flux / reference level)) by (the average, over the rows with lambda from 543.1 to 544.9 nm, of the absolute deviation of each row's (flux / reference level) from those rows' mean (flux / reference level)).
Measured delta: 1.3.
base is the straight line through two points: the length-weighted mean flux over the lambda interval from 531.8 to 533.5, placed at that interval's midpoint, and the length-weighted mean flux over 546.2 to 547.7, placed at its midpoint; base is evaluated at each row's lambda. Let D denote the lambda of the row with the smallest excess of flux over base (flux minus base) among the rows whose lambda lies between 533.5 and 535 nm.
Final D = 534.088 nm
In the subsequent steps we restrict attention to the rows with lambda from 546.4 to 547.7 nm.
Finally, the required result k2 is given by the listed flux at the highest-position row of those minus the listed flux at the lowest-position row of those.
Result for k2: -0.7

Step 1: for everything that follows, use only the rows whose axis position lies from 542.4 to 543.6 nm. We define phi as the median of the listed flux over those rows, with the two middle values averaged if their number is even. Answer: 29.7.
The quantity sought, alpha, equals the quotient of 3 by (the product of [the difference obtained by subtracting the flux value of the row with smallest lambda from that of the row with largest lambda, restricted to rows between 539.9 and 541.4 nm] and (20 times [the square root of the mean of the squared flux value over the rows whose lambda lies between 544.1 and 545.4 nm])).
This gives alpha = 0.006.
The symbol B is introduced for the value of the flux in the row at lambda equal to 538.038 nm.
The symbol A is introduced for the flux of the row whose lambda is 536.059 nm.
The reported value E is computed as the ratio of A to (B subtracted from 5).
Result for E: -1.27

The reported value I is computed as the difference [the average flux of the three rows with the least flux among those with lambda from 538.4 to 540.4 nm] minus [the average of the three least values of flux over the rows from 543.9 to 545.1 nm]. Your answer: -2.4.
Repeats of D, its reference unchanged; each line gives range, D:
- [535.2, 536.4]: 536.306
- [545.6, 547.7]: 546.277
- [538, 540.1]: 539.526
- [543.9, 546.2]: 545.522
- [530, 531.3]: 530.167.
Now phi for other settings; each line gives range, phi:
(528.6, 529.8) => 33.4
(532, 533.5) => 30.3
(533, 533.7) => 33.4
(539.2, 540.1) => 30.0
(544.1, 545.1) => 32.3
